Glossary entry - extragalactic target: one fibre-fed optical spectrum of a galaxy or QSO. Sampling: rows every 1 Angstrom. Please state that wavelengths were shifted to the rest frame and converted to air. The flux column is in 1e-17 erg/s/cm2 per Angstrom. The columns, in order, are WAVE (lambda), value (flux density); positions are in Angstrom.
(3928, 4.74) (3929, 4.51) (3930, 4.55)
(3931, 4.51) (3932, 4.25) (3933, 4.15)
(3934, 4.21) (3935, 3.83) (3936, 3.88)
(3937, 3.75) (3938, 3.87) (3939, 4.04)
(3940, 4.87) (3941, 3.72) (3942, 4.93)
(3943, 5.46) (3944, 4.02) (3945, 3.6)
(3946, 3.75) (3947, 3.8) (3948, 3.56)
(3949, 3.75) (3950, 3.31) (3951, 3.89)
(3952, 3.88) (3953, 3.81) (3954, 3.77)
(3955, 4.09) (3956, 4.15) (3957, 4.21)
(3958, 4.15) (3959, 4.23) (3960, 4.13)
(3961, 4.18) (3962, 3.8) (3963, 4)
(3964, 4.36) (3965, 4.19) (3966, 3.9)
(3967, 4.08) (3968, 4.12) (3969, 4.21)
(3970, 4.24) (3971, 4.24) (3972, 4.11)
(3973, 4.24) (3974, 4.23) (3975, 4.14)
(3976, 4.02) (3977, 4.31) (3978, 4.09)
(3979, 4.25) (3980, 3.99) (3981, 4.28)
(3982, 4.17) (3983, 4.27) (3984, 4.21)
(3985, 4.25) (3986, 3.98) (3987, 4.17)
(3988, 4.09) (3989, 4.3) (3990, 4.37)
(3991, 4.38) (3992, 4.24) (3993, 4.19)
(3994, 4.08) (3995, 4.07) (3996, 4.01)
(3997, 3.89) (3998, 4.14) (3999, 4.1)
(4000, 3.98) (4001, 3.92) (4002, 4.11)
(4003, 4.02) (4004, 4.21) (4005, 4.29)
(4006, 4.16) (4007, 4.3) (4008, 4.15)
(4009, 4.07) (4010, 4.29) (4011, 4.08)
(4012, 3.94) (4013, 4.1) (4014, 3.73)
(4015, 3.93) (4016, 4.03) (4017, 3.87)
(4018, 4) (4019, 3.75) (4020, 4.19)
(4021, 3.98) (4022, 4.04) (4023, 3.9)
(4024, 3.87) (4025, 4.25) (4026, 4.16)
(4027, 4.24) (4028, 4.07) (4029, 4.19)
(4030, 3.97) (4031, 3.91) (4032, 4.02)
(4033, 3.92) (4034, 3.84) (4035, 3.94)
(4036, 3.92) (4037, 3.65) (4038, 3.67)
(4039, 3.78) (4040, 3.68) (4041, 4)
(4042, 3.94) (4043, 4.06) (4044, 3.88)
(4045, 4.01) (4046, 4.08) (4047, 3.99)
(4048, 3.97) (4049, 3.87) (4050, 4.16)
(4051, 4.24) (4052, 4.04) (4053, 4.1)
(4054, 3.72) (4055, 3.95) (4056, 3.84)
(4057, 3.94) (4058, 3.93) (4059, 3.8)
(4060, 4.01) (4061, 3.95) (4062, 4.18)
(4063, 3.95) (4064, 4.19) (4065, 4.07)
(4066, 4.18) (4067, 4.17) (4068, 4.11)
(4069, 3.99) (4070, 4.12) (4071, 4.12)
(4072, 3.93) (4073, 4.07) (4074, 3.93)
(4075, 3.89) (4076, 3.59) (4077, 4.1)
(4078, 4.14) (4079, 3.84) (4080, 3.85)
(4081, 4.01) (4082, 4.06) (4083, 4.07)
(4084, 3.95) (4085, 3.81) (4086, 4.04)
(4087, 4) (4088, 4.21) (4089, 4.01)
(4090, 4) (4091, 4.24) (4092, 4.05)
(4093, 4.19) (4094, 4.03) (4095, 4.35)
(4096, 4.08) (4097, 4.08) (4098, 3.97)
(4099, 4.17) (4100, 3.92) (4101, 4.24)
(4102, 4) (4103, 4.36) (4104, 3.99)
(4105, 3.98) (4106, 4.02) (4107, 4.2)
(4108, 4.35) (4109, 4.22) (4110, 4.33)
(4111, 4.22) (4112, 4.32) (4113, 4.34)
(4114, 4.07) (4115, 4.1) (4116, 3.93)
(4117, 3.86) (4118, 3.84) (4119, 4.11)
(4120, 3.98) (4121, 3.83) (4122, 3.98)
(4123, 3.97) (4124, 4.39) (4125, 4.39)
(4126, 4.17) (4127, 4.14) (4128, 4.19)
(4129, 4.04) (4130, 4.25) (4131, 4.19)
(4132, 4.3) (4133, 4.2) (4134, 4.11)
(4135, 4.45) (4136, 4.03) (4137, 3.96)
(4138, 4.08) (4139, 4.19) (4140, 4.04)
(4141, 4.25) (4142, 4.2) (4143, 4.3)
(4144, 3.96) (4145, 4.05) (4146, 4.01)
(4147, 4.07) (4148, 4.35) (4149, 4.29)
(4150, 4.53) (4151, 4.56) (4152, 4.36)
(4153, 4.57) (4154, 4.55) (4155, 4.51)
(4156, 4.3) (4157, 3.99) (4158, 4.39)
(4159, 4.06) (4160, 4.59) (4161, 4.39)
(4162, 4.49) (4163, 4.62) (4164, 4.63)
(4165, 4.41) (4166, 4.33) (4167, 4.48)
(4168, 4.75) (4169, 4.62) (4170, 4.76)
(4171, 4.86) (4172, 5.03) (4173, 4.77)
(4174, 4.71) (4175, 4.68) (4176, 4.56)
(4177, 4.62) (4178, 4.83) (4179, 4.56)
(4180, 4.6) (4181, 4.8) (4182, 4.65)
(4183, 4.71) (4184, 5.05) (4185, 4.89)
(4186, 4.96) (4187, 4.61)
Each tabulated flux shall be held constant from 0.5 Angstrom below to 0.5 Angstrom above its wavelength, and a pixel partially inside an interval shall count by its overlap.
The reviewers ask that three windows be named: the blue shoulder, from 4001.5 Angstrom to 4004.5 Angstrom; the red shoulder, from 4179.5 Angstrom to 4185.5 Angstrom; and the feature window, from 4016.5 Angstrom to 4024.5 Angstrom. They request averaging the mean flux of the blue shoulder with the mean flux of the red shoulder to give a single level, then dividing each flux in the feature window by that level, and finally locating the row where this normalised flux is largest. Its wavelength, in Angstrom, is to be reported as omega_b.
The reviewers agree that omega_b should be 4020 Angstrom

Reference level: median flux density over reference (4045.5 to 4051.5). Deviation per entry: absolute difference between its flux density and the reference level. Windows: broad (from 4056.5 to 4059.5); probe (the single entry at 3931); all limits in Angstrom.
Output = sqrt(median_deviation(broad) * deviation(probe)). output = 0.22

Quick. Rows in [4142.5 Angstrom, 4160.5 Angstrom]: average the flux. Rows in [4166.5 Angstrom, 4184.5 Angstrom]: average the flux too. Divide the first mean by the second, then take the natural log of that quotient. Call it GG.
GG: -0.094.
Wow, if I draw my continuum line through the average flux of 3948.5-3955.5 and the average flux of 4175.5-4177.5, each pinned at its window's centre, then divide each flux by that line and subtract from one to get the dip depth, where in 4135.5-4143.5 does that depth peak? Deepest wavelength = 4137 Angstrom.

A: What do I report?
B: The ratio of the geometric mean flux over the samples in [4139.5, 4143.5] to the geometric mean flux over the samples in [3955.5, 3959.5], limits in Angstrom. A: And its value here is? 1.00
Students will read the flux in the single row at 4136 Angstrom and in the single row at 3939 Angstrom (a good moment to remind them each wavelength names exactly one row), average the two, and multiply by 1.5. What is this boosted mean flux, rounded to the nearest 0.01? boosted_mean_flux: 6.05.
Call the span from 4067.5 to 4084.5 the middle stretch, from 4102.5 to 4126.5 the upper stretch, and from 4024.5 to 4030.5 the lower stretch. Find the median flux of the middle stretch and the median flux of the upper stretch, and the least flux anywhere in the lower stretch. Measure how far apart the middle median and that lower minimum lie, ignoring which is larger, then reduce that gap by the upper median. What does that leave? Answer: -4.1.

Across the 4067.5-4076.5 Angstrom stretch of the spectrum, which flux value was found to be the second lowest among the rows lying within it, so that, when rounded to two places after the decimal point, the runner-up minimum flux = 3.89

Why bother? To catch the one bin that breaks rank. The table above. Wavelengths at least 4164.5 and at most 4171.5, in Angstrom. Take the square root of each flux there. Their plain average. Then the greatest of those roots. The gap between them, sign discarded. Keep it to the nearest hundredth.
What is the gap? 0.06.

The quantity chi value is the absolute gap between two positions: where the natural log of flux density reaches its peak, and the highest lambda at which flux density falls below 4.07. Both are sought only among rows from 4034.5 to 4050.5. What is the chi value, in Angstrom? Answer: 1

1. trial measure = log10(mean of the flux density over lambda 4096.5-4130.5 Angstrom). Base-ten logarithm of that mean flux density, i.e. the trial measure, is 0.614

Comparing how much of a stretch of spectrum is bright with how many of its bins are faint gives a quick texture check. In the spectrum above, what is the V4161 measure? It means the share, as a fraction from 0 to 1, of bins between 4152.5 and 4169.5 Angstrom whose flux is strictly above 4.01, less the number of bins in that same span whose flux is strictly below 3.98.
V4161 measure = 1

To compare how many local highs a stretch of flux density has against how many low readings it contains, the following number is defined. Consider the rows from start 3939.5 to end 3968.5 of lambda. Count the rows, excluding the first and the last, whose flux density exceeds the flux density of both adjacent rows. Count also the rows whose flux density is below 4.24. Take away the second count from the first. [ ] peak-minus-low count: -17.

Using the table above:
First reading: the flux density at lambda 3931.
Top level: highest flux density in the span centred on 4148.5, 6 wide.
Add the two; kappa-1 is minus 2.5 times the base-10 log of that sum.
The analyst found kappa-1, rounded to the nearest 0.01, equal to -2.39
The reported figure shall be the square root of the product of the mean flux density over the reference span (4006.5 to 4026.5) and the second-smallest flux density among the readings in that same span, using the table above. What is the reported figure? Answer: 3.89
